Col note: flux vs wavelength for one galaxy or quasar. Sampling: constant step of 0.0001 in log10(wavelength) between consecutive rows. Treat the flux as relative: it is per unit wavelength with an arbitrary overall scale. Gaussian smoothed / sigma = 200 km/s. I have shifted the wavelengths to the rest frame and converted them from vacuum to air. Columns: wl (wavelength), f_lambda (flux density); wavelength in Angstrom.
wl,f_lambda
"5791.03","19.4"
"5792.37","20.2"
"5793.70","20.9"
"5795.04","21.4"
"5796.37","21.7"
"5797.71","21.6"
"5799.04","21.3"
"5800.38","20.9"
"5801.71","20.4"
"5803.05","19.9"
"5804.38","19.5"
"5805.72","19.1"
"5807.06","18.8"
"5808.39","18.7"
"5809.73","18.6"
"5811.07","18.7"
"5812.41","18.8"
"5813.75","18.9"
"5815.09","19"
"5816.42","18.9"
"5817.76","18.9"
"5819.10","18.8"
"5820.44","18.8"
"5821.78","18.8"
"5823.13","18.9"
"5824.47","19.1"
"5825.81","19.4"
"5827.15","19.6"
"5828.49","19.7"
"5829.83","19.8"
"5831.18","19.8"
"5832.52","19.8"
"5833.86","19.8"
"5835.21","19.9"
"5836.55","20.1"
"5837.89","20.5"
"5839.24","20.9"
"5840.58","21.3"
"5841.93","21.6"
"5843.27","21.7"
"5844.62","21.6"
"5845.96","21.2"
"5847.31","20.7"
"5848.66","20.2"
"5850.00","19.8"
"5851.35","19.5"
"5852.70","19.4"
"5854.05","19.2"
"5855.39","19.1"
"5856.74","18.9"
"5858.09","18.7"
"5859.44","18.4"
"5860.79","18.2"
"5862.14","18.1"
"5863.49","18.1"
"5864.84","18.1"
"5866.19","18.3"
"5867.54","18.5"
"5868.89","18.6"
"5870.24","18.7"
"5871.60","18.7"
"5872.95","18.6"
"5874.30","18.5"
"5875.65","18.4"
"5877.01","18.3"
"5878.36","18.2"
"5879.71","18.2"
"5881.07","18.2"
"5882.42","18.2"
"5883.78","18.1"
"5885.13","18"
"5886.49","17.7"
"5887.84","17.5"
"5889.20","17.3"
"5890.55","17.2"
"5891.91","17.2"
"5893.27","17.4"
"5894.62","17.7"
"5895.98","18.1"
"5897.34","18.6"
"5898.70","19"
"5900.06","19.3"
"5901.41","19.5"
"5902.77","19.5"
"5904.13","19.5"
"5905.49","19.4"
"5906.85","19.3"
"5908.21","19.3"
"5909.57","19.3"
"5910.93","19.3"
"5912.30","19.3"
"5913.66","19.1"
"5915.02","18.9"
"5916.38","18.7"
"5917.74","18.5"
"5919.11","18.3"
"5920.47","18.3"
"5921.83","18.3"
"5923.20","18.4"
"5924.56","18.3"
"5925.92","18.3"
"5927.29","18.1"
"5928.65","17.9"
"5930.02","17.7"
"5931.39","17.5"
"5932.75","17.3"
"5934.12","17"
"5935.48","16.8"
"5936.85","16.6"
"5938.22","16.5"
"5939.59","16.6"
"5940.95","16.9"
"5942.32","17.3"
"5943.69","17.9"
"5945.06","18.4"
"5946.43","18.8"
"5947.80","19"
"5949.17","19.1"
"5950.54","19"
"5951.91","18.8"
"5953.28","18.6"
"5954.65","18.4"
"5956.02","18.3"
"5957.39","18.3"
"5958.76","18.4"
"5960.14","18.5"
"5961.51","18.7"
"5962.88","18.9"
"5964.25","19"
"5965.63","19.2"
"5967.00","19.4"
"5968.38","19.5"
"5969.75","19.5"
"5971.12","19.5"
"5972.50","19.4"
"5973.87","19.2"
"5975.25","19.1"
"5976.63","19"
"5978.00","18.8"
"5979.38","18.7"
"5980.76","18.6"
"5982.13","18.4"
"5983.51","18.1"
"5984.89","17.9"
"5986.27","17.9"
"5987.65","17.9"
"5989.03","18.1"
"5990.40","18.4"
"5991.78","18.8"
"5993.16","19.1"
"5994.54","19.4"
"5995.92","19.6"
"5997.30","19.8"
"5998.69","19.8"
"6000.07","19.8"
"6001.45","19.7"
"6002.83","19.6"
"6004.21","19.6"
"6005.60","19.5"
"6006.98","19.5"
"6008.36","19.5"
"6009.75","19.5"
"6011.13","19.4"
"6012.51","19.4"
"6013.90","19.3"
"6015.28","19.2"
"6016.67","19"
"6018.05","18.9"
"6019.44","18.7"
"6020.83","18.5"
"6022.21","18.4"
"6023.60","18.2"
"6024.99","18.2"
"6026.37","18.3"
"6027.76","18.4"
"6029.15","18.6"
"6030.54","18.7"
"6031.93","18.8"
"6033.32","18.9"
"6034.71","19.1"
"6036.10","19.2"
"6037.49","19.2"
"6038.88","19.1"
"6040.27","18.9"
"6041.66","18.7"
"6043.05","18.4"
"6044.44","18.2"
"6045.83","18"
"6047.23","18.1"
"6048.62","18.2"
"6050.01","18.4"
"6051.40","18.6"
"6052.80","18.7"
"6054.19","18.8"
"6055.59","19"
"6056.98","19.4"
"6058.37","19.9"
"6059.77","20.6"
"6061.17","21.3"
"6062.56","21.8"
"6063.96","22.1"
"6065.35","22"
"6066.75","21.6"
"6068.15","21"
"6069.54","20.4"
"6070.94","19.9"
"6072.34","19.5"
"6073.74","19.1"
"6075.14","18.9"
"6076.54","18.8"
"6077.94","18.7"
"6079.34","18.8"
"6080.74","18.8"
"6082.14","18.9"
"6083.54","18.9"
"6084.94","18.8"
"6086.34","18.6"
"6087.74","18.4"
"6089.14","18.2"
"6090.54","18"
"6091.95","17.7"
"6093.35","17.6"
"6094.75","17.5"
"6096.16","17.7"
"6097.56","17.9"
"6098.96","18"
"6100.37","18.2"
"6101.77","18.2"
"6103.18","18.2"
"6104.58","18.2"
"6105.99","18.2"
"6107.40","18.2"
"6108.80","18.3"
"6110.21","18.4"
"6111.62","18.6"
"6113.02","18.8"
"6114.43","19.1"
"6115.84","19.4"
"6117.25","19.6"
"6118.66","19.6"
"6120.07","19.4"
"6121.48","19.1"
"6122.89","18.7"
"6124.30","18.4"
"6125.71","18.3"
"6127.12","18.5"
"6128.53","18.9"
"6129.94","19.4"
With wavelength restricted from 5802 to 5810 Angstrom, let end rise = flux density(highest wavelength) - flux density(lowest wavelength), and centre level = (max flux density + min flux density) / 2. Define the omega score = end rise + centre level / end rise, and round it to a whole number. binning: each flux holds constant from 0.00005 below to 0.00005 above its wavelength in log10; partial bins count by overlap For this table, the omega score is -16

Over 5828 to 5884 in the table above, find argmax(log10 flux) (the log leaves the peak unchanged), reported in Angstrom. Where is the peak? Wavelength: 5843.27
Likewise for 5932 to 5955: 5949.17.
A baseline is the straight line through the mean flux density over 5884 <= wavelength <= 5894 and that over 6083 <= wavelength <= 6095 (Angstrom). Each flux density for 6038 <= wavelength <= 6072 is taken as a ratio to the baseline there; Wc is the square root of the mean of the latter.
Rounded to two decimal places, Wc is 1.04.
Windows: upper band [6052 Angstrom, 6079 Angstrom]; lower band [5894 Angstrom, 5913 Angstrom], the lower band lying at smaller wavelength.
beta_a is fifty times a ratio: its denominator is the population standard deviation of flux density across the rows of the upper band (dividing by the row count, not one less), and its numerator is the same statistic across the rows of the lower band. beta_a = 22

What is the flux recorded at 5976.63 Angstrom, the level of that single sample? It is 19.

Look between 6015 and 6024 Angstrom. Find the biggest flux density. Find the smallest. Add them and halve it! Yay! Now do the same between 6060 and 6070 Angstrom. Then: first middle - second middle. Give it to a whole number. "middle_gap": -3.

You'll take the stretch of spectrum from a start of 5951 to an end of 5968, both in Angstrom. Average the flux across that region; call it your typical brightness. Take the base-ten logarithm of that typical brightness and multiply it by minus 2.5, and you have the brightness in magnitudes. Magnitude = -3.18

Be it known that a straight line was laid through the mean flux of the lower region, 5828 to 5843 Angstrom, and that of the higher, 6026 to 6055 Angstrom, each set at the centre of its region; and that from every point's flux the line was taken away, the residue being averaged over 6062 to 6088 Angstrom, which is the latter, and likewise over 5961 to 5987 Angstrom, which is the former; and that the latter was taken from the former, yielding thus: -1.7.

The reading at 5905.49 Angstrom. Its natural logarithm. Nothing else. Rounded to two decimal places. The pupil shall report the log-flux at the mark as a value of 2.97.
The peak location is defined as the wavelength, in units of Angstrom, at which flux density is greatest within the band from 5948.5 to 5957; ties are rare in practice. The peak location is 5949.17 Angstrom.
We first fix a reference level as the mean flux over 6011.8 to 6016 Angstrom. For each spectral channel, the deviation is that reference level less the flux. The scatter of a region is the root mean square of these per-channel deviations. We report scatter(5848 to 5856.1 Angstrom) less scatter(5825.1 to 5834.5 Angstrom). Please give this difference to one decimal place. 0.0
